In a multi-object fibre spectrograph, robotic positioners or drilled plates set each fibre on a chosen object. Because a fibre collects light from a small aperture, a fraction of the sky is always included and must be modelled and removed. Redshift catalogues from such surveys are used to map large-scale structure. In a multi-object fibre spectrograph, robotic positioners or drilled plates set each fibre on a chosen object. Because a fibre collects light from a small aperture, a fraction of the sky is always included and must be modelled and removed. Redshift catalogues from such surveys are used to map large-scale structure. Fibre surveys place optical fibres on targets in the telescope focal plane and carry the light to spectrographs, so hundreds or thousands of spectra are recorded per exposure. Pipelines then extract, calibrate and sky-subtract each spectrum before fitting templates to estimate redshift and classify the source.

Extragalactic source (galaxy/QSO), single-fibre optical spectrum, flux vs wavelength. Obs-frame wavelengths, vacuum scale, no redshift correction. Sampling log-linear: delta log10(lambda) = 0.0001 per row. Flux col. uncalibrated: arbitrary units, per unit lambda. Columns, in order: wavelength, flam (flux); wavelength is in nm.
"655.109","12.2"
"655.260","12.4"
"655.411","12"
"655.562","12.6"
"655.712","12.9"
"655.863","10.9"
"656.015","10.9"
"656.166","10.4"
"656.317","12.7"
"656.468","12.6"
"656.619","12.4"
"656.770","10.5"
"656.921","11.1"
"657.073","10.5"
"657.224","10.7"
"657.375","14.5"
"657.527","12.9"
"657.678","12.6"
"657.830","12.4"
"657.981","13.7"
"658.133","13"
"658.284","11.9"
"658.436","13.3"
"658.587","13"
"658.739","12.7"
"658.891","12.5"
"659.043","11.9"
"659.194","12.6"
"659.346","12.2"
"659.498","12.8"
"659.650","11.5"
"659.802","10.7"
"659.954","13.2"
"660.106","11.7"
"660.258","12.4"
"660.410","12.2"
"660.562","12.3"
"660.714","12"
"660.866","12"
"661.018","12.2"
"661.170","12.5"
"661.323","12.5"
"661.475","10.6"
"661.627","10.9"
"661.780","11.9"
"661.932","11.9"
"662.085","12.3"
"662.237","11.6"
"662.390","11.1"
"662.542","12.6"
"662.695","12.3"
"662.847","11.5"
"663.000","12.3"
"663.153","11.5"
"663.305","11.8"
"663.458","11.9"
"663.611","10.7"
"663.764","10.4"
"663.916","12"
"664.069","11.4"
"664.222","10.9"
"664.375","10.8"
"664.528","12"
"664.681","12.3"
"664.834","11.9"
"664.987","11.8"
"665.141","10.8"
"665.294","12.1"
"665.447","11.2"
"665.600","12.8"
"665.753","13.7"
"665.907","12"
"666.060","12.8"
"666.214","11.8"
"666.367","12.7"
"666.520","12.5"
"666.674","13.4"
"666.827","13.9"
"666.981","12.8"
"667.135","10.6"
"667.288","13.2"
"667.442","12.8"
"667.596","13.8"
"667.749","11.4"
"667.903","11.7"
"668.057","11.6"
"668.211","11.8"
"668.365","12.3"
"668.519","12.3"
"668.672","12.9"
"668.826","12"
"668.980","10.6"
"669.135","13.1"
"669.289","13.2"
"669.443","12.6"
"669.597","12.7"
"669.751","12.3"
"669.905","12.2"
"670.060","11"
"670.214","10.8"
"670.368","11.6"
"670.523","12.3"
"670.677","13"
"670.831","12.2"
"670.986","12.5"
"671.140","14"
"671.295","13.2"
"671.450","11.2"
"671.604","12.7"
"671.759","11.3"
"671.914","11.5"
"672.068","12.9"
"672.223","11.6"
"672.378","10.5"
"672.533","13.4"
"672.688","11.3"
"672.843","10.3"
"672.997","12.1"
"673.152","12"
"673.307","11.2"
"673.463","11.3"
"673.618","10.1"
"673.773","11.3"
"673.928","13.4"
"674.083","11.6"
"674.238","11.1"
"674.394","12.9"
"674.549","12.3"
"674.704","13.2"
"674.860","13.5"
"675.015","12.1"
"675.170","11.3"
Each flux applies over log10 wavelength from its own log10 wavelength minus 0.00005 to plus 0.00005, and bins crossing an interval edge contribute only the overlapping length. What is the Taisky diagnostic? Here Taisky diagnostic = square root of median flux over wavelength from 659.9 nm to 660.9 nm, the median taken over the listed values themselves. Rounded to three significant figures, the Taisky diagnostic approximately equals 3.49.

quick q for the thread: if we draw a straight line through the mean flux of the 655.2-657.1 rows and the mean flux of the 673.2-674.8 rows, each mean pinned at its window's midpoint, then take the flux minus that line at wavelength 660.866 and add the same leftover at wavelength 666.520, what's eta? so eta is 1.0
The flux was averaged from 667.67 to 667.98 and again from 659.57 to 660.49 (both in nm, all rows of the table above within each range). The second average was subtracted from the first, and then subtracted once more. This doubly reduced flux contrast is -12.3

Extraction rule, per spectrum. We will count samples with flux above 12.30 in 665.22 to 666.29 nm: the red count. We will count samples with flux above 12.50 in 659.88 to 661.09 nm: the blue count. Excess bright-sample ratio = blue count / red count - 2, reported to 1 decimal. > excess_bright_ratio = -1.7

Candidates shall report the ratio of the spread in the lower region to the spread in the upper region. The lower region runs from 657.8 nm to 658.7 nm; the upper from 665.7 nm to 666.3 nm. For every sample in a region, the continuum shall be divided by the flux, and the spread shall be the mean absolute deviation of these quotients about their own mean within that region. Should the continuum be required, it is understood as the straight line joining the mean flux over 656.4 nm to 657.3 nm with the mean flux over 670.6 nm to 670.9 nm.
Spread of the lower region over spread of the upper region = 0.65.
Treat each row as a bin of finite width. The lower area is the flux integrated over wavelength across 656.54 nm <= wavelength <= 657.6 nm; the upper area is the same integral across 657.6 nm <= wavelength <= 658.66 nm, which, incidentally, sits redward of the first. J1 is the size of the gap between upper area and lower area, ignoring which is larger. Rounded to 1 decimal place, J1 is 1.1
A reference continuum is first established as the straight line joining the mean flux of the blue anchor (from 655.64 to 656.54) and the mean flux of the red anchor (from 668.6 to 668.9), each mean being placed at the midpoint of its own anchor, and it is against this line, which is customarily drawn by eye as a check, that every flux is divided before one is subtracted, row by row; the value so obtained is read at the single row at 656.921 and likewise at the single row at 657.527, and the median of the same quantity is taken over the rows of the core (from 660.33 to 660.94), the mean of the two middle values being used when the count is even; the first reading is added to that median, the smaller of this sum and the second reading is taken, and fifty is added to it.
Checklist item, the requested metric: 50.0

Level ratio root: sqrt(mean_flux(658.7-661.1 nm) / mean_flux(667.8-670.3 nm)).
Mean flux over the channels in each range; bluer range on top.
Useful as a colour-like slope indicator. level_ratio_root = 1.00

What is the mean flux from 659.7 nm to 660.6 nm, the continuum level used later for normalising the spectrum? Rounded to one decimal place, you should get 12.1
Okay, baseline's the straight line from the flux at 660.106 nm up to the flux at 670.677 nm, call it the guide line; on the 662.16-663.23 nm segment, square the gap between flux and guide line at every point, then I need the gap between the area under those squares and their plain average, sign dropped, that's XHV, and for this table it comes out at 0.020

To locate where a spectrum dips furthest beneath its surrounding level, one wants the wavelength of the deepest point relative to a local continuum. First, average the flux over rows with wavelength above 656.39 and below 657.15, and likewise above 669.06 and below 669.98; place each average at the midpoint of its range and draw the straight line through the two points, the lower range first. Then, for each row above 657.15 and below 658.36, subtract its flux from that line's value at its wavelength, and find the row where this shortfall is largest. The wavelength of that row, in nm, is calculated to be 657.224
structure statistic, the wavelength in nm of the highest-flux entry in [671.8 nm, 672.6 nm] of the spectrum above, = 672.533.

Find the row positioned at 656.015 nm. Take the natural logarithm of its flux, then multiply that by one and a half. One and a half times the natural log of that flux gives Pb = 3.58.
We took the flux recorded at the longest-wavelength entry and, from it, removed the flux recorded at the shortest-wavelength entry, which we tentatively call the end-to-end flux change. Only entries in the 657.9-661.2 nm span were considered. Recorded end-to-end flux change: -1.2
